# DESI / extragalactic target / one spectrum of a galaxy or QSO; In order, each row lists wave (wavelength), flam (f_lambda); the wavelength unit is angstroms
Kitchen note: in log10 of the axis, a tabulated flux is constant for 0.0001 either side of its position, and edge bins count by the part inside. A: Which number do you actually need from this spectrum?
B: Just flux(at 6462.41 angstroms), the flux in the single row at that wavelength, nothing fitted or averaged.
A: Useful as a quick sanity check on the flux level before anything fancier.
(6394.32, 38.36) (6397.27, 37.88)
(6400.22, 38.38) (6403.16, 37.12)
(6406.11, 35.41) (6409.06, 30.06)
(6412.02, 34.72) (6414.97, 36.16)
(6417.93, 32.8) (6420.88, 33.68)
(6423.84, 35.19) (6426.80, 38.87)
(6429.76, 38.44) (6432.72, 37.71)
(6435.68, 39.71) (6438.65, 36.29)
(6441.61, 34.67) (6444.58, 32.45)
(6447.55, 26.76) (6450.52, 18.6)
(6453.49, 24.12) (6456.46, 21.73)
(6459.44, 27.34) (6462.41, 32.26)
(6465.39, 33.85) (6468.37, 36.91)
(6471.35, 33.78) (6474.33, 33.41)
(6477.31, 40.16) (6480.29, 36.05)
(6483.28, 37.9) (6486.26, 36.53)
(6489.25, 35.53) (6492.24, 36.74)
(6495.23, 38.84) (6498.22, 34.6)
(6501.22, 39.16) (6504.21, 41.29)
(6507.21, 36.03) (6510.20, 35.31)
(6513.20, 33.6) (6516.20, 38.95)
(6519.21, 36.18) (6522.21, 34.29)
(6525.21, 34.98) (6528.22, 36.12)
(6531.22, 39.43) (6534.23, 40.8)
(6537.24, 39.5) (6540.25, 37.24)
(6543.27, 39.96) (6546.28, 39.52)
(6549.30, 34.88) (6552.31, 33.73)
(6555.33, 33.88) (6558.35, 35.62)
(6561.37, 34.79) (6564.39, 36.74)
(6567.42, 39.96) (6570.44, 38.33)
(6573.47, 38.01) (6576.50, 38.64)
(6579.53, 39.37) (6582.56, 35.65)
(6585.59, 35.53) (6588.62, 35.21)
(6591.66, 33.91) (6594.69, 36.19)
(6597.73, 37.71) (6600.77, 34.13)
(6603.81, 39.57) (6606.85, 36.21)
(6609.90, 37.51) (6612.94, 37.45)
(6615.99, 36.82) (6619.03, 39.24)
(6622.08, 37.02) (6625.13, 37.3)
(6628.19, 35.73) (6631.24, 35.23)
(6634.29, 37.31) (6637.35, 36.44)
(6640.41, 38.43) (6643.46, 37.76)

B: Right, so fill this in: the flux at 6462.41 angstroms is 32.26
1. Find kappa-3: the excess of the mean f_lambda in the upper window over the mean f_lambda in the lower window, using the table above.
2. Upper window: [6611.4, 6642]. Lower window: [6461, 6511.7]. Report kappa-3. 1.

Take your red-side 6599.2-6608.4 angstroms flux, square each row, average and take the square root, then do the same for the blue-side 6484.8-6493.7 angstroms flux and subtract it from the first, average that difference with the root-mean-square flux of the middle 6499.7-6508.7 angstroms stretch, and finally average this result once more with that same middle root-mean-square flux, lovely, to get 29.3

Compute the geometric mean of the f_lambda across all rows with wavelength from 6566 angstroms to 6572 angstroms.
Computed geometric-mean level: 39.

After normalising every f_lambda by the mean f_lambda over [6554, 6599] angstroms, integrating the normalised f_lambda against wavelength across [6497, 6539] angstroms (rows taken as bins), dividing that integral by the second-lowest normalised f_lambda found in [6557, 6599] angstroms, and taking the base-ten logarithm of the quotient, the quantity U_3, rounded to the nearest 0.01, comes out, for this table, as 1.65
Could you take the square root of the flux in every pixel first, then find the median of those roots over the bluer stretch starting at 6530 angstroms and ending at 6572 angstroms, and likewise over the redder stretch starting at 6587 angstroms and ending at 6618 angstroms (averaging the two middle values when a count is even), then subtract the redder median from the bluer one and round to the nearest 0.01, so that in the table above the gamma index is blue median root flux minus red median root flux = 0.10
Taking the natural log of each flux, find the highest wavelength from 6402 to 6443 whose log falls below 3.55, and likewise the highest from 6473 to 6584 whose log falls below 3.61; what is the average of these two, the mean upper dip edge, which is 6512.1 angstroms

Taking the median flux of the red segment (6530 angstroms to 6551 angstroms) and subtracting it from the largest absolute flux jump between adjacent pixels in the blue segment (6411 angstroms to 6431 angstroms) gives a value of -35.8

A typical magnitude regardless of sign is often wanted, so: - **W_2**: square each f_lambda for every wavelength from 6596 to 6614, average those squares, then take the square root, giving 37.1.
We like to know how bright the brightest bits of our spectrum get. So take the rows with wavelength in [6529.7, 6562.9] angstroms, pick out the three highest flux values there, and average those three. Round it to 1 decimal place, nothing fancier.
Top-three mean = 40.1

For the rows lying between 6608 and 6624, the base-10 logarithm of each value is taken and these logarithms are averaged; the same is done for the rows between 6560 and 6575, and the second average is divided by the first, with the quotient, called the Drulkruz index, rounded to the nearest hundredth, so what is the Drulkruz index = 1.00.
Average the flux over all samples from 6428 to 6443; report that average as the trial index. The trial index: 37.4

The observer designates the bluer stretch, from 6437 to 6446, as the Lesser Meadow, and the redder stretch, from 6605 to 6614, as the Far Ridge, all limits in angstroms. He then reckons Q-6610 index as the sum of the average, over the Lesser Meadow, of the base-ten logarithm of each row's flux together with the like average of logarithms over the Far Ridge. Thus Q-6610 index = 3.11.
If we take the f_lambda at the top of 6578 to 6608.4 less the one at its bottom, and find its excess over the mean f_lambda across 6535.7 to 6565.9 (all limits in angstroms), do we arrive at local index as -39.7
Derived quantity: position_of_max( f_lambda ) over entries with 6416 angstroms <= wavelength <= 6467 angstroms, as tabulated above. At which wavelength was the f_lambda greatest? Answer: 6435.68 angstroms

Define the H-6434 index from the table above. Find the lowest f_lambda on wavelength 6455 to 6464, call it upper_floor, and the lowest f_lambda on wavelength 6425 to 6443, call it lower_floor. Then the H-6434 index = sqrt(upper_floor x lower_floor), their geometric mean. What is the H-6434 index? 27.4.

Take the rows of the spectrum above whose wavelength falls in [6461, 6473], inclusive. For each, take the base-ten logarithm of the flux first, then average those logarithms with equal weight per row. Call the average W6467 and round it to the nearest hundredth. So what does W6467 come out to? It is 1.53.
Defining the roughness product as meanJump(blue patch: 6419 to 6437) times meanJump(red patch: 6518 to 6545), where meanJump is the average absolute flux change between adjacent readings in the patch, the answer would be 3.1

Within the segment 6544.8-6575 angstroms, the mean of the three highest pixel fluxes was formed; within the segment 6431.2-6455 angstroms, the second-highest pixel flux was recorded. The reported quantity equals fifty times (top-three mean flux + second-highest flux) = 3849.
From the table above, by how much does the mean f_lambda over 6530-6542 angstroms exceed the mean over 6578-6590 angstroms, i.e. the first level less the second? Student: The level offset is 2.8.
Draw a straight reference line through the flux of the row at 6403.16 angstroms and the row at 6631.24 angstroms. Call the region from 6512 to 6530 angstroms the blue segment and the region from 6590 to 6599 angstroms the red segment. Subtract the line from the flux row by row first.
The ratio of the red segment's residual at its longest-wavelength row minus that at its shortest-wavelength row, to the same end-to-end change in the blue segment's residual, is 1.5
